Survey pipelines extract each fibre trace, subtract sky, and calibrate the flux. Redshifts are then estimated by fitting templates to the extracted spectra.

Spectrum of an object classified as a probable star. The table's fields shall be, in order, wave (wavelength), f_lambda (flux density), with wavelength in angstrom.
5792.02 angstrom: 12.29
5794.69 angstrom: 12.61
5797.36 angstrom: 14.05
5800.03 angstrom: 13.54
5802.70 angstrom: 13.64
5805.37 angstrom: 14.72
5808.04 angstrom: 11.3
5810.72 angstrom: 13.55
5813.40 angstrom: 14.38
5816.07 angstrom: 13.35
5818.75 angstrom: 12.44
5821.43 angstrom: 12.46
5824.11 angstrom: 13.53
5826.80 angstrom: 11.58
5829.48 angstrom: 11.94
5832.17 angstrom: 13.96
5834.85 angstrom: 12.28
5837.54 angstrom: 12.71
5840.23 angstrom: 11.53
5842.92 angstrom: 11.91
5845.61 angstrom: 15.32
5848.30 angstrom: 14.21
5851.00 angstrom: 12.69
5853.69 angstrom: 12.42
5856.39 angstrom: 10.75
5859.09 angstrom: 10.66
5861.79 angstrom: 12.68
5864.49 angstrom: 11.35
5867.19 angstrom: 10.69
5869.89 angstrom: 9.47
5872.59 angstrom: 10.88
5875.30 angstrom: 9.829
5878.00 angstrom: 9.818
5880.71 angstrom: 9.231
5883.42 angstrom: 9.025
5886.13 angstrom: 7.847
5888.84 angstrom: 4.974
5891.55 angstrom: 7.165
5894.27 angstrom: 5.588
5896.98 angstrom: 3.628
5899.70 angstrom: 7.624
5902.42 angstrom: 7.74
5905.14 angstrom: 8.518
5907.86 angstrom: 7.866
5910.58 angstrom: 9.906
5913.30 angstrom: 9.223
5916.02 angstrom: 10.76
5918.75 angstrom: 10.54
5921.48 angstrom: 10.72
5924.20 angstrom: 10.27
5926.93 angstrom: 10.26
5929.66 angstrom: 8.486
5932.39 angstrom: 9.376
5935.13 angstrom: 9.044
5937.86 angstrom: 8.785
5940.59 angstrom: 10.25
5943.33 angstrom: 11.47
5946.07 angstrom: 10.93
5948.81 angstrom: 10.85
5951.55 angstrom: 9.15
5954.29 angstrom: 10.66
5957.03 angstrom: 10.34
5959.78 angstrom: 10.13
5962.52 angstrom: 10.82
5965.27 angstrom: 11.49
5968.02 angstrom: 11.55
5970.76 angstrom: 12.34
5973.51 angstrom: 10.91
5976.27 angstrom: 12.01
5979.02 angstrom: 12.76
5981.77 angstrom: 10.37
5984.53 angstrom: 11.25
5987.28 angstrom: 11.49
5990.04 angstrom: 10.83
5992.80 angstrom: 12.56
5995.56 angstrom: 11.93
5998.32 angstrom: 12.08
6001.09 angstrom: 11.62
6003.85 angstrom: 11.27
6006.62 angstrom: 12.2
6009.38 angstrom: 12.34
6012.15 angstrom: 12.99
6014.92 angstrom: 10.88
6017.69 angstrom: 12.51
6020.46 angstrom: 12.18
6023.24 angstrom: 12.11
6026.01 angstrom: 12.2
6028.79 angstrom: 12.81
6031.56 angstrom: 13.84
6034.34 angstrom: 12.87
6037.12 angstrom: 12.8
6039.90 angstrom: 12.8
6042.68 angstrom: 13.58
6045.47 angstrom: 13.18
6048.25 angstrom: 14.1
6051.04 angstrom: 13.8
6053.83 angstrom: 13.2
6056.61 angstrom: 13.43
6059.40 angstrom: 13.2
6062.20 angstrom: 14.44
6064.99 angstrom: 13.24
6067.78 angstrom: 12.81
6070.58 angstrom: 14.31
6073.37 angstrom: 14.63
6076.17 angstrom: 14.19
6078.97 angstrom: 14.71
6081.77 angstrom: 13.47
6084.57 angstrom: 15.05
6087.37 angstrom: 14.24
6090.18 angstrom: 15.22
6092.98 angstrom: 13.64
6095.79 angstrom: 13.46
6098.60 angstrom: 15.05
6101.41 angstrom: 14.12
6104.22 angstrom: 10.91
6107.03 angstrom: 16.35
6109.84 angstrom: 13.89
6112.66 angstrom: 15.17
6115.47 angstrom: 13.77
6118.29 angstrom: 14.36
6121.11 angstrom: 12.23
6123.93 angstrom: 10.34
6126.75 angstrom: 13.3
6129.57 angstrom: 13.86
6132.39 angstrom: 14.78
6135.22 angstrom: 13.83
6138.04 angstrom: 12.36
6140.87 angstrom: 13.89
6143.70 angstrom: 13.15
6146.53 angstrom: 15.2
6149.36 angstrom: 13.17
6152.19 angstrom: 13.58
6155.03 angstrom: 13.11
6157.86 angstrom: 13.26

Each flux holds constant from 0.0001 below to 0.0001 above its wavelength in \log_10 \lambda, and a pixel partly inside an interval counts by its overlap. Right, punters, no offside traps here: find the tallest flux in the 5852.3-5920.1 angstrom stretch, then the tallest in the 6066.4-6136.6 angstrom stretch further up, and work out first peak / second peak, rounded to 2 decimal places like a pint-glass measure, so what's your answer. 0.78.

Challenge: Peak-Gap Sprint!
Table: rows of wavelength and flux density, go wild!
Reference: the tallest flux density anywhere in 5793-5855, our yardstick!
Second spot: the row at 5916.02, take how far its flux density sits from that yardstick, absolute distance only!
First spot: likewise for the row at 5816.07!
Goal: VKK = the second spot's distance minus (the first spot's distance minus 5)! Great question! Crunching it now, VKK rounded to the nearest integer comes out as 8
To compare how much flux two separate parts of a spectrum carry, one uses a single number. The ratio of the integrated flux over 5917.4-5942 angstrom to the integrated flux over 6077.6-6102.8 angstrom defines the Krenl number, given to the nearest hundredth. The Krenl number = 0.66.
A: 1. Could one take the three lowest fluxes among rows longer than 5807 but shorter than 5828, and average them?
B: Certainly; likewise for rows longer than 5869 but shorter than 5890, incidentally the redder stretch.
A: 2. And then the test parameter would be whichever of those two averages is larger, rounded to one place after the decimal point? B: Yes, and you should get 11.8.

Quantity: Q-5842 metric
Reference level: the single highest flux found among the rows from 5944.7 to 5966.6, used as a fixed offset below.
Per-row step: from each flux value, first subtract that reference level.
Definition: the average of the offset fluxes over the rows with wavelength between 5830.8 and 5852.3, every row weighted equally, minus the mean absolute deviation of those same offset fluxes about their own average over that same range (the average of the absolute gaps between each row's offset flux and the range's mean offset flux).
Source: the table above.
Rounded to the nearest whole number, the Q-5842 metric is 1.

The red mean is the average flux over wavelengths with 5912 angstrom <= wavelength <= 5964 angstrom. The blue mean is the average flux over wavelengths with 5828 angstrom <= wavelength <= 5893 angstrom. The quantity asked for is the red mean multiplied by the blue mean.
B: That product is 111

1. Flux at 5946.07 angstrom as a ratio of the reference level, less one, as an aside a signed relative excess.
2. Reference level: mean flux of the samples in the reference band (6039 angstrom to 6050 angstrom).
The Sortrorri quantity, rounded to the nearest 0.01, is -0.19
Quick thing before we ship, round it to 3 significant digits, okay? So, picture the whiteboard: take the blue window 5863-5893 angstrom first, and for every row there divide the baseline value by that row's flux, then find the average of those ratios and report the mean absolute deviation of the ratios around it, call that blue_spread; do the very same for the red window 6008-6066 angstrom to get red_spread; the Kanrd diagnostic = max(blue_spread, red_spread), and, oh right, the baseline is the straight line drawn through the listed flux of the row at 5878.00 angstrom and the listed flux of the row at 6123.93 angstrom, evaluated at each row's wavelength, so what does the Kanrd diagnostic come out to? 0.219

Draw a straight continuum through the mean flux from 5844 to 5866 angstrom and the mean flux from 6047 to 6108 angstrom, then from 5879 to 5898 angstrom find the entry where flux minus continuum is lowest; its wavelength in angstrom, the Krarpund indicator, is 5896.98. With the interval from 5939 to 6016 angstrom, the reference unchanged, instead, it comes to 5951.55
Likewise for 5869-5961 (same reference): 5896.98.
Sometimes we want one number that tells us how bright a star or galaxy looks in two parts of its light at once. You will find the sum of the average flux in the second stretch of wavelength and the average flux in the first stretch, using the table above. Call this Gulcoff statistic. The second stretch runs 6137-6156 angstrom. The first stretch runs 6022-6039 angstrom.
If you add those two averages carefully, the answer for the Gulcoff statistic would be 26.3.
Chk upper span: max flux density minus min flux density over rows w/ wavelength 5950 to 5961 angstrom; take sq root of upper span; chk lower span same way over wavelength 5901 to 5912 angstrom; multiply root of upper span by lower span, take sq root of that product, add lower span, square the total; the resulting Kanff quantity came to 14.4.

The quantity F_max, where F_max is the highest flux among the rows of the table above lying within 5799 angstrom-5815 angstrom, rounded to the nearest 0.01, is 14.72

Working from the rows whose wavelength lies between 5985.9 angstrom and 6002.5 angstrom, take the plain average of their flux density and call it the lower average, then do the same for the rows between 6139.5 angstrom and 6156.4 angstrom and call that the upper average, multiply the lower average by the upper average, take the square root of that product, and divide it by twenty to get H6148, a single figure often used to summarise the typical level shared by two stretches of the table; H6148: 0.63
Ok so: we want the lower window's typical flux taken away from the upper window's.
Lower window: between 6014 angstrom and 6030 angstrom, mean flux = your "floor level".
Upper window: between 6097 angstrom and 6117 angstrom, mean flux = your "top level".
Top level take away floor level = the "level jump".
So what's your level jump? 2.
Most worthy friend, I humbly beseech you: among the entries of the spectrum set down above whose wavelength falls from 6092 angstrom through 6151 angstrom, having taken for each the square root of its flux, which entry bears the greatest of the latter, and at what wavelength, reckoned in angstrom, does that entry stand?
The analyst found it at 6107.03 angstrom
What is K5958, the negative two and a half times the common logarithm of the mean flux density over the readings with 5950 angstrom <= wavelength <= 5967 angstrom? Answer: -2.55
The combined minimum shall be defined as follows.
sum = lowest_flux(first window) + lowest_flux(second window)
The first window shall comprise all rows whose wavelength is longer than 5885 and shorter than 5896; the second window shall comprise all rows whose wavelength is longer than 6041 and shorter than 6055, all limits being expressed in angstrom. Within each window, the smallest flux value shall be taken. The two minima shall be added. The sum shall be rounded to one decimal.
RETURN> 18.2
